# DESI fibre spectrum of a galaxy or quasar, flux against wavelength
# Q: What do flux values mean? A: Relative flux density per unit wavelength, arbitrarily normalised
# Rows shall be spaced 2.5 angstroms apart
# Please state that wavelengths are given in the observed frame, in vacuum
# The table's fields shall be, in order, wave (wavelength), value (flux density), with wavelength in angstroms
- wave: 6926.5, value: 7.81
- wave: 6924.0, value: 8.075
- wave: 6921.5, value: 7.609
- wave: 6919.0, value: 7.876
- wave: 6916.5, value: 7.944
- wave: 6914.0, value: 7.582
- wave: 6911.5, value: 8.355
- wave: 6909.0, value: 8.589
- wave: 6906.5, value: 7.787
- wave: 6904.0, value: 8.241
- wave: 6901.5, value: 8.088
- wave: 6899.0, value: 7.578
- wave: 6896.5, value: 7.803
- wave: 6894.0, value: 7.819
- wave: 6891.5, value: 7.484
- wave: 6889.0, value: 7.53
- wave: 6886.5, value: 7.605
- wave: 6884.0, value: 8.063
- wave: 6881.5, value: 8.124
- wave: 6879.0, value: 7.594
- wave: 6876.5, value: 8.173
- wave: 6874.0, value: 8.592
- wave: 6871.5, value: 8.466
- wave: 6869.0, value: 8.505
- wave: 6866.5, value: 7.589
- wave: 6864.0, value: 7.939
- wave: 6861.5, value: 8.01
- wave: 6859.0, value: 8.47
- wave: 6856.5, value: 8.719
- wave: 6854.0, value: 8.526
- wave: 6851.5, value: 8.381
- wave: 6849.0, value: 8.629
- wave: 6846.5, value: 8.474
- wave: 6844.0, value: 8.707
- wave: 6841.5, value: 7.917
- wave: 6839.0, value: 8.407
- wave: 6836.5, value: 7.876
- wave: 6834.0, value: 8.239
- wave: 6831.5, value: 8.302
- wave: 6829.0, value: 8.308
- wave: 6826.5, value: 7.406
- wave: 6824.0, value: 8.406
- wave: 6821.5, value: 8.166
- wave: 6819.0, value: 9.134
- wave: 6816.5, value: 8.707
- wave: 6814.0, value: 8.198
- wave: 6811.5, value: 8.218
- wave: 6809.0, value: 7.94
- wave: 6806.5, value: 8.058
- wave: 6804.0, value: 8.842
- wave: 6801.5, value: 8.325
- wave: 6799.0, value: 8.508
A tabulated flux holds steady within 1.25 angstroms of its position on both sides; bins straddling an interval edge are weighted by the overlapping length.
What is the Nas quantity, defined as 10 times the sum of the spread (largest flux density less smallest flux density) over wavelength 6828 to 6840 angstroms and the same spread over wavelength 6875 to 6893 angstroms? 12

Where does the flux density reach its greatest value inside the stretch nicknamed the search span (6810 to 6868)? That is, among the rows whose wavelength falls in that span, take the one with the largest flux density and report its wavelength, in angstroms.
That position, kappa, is 6819.0 angstroms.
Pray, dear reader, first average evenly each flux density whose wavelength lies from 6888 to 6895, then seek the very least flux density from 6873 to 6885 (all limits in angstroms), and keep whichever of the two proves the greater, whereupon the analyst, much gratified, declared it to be 7.6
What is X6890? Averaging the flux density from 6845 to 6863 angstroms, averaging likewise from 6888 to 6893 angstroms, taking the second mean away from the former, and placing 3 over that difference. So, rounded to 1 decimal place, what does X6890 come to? 3.2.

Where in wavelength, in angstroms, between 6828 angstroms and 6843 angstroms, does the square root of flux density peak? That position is 6839.0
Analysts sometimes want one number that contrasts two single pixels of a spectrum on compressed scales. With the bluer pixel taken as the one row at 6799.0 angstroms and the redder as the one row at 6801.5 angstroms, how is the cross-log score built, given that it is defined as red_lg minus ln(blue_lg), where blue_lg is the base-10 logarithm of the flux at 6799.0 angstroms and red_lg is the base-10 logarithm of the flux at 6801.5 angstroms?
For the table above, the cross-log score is 0.99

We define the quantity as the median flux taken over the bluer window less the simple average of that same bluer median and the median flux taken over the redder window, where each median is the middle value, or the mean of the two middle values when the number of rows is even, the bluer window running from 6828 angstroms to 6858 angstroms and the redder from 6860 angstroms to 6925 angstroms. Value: 0.23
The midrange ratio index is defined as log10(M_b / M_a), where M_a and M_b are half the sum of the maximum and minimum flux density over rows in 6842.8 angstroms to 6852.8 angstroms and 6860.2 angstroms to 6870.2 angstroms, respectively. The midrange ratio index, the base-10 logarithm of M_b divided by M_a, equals -0.0260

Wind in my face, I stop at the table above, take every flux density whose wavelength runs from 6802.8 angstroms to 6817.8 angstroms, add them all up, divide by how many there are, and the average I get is 8.33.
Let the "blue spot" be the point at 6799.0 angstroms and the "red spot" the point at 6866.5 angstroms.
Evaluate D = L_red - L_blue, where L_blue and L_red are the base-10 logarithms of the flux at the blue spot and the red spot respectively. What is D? -0.050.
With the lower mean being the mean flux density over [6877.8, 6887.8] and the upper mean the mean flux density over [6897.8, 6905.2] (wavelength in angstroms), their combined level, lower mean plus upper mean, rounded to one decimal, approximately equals 15.8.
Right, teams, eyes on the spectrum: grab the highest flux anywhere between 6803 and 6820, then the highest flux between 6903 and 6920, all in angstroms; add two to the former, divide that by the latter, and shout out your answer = 1.30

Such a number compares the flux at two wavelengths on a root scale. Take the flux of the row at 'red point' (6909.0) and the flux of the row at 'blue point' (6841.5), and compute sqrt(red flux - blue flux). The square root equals 0.8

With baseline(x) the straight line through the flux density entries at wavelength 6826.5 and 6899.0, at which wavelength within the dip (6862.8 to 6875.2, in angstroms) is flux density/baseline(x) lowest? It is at 6866.5 angstroms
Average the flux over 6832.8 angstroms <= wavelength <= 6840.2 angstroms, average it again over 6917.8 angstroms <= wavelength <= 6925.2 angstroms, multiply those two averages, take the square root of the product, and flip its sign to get -8.01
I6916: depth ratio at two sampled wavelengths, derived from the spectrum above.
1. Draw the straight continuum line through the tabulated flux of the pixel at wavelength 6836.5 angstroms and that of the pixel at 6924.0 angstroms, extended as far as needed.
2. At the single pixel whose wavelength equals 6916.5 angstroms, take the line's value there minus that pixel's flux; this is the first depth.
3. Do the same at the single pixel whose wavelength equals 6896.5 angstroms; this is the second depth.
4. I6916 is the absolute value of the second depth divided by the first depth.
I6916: 1.8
